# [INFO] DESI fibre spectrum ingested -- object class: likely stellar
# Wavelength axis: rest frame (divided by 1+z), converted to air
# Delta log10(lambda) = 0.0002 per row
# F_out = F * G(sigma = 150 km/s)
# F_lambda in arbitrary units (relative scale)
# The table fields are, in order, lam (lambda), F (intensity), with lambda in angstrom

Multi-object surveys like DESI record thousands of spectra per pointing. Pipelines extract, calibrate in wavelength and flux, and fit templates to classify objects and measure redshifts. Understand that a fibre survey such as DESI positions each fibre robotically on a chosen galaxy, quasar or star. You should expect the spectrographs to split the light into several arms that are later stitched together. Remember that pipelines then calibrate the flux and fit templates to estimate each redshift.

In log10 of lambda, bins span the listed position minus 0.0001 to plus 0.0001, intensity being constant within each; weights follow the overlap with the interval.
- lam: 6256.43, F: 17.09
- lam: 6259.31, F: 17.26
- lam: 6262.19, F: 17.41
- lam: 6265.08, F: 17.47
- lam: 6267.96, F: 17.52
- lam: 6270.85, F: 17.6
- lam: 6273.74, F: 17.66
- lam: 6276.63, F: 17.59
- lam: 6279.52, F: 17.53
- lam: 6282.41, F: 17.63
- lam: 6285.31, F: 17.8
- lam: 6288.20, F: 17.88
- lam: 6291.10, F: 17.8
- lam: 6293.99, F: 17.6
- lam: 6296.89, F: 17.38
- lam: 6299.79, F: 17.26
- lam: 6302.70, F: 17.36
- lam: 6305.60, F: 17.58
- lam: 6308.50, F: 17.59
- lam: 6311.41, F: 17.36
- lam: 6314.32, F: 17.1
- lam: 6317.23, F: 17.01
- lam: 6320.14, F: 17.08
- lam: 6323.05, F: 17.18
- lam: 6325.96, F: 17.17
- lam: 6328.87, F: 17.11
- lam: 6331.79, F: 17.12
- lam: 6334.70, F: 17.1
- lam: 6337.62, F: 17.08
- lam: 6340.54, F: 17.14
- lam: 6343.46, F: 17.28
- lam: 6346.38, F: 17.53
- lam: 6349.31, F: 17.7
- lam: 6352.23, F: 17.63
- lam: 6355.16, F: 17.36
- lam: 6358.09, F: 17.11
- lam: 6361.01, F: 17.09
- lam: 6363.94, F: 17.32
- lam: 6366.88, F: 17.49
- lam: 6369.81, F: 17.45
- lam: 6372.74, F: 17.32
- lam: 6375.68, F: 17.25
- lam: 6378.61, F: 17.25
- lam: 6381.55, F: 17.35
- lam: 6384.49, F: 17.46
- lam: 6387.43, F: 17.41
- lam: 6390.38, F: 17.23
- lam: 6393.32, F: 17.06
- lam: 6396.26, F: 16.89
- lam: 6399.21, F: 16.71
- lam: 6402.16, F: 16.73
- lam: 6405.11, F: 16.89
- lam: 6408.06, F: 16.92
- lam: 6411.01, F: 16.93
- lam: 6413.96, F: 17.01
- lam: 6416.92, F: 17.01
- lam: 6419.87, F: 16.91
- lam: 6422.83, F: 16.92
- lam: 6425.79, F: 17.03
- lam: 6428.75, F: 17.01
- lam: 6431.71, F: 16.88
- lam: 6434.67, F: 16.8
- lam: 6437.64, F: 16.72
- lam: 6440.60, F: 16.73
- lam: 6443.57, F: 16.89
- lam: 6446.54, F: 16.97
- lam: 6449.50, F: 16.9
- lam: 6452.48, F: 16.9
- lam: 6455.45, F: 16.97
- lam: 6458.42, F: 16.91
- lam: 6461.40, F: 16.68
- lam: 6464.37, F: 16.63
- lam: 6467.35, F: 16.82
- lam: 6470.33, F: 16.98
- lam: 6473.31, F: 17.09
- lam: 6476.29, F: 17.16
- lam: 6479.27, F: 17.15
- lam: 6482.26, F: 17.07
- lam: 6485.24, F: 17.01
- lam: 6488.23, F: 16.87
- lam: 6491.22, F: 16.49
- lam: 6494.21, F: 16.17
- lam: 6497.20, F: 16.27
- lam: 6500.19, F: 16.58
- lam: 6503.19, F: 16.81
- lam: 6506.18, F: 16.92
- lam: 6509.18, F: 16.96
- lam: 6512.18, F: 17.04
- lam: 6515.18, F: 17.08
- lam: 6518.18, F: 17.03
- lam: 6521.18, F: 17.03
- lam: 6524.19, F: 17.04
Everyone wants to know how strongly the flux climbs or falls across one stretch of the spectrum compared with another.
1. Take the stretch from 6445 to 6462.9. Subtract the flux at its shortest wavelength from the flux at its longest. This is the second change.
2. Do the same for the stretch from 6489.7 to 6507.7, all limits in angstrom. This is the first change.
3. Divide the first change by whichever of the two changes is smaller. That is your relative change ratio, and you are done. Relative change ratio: -1.5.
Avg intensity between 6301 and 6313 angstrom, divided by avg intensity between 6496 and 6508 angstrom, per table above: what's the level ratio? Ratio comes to 1.05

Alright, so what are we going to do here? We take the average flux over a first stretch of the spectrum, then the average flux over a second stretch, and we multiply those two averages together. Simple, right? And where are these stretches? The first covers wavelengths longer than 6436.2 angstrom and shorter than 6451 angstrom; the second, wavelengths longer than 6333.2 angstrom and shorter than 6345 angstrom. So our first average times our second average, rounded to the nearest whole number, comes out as 289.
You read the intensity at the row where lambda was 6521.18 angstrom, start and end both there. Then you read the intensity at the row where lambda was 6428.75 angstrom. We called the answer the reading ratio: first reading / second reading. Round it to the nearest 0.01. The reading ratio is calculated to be 1.00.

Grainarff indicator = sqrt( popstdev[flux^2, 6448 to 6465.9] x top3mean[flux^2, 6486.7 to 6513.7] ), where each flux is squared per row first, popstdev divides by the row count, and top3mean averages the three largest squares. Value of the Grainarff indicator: 35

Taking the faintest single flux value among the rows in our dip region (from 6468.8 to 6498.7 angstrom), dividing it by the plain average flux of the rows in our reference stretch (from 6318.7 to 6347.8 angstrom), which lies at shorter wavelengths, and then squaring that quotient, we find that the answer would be 0.89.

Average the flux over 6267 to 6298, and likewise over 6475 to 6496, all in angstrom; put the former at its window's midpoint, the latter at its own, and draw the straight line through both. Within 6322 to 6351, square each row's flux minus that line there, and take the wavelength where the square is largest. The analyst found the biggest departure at 6328.87 angstrom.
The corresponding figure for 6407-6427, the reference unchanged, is 6408.06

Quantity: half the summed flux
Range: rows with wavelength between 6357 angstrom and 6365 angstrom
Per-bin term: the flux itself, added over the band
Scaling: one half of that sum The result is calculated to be 25.8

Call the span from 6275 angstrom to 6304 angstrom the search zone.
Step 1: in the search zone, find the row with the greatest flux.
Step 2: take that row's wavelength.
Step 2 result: 6288.20 angstrom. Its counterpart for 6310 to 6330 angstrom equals 6311.41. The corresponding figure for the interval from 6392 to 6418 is 6393.32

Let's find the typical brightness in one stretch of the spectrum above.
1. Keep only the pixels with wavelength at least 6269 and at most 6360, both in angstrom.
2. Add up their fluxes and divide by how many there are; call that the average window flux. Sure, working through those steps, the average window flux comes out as 17.4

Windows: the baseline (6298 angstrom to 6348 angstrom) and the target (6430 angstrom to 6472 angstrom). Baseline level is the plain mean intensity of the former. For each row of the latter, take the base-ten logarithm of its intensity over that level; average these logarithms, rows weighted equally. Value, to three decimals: -0.010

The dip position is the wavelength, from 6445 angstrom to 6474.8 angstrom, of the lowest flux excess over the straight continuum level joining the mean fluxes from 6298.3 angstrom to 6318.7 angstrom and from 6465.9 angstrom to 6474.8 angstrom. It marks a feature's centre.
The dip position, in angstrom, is 6464.37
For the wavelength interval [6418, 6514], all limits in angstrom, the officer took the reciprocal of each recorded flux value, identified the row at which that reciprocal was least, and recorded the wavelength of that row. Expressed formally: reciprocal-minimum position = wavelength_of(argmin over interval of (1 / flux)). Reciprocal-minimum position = 6476.29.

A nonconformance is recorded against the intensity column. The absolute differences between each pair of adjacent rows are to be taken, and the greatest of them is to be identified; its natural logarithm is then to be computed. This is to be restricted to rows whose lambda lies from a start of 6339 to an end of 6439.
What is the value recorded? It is -1.3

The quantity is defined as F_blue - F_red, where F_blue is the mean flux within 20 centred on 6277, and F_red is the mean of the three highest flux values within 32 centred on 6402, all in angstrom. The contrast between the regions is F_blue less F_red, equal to 0.39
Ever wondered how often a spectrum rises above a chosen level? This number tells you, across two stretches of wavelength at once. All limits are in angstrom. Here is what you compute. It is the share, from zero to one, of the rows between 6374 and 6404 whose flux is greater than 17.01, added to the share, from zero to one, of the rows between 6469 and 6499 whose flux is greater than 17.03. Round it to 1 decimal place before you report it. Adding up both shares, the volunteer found 1.1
